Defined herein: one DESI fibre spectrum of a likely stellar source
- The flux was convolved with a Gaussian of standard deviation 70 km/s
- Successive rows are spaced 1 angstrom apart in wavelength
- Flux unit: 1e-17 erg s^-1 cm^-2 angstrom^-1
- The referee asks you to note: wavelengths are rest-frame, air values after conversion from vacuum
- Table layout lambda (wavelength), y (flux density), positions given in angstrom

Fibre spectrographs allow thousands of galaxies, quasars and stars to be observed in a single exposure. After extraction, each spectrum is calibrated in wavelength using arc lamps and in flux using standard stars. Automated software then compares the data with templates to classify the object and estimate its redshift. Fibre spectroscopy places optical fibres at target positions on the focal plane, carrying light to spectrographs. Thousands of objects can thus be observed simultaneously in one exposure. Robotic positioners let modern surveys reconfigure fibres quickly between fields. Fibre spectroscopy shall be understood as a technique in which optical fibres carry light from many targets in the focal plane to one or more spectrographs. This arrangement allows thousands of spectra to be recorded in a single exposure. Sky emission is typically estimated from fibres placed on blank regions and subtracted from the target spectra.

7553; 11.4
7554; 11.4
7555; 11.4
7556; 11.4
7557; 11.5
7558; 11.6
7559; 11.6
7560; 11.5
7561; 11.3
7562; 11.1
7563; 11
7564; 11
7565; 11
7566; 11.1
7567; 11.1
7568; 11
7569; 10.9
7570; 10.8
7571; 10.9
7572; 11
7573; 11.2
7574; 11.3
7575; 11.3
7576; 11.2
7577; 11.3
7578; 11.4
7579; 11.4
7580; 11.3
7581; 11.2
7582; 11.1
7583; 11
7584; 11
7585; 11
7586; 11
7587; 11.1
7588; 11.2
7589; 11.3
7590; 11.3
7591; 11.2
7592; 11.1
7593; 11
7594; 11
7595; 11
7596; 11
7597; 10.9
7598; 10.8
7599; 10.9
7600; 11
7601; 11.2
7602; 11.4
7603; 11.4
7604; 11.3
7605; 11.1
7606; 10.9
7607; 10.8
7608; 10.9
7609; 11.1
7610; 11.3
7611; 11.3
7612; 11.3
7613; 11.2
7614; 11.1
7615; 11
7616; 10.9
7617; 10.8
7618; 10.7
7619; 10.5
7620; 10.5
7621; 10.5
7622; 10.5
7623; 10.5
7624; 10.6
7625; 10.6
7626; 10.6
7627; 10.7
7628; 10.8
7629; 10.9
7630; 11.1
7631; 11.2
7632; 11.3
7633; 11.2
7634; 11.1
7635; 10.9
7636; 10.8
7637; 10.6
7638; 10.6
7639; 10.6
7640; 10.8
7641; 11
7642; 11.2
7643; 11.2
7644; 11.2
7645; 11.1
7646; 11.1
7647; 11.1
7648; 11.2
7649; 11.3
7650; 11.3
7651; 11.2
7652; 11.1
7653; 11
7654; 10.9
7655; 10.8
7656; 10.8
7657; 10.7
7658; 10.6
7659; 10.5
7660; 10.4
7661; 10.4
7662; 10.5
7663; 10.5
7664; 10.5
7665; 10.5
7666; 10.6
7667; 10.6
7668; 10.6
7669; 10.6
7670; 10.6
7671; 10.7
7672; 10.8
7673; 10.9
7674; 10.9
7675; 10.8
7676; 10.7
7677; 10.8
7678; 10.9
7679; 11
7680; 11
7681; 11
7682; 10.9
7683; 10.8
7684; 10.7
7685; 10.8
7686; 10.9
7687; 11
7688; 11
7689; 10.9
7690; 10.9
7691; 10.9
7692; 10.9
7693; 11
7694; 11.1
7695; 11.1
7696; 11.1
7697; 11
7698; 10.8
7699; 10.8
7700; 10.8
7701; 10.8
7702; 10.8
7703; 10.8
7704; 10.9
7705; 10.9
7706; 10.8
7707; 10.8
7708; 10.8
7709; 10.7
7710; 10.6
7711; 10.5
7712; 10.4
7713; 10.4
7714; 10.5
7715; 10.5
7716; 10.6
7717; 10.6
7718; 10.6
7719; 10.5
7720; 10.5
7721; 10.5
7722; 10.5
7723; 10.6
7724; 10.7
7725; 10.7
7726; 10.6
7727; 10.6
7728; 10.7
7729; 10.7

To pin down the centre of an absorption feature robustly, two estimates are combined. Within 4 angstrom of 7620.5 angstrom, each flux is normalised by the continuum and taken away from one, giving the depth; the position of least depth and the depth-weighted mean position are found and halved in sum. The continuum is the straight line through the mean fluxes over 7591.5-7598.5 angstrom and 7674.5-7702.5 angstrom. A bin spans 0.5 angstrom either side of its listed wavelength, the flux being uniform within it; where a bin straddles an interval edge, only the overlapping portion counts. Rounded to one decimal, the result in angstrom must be 7618.9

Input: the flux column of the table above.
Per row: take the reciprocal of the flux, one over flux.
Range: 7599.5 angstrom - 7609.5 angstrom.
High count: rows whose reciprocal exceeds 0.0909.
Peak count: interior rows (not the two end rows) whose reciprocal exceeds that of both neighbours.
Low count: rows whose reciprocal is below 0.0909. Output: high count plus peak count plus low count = 11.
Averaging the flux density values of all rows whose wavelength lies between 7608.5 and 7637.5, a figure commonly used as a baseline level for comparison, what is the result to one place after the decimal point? 10.9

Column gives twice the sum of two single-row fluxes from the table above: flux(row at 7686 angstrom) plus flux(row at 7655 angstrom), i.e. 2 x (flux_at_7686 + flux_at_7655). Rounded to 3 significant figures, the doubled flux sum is 43.4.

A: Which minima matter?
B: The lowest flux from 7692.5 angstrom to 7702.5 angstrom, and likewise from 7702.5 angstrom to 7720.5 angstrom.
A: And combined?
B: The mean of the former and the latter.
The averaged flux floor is 10.6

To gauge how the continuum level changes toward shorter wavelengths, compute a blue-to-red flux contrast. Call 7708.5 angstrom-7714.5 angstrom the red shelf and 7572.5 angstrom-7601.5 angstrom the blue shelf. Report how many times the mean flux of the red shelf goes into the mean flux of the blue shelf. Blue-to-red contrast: 1.06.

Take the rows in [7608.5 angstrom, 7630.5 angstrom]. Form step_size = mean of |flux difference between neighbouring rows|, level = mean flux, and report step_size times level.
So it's 0.8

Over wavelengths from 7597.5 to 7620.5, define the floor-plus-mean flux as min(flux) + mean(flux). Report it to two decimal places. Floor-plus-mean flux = 21.52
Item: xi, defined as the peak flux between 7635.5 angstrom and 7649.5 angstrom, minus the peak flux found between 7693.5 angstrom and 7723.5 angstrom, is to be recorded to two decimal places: 0.20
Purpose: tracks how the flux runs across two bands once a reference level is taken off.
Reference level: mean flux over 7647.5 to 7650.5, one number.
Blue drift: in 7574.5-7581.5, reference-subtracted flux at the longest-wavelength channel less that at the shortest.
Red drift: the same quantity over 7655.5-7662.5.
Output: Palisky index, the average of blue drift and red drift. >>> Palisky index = -0.2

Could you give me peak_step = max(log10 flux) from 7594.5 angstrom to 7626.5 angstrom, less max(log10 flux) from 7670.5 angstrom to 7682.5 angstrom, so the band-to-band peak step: 0.016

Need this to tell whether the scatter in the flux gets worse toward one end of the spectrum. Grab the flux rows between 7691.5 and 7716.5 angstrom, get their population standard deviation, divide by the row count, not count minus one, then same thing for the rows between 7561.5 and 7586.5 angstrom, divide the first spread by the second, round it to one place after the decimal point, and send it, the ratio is 1.3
